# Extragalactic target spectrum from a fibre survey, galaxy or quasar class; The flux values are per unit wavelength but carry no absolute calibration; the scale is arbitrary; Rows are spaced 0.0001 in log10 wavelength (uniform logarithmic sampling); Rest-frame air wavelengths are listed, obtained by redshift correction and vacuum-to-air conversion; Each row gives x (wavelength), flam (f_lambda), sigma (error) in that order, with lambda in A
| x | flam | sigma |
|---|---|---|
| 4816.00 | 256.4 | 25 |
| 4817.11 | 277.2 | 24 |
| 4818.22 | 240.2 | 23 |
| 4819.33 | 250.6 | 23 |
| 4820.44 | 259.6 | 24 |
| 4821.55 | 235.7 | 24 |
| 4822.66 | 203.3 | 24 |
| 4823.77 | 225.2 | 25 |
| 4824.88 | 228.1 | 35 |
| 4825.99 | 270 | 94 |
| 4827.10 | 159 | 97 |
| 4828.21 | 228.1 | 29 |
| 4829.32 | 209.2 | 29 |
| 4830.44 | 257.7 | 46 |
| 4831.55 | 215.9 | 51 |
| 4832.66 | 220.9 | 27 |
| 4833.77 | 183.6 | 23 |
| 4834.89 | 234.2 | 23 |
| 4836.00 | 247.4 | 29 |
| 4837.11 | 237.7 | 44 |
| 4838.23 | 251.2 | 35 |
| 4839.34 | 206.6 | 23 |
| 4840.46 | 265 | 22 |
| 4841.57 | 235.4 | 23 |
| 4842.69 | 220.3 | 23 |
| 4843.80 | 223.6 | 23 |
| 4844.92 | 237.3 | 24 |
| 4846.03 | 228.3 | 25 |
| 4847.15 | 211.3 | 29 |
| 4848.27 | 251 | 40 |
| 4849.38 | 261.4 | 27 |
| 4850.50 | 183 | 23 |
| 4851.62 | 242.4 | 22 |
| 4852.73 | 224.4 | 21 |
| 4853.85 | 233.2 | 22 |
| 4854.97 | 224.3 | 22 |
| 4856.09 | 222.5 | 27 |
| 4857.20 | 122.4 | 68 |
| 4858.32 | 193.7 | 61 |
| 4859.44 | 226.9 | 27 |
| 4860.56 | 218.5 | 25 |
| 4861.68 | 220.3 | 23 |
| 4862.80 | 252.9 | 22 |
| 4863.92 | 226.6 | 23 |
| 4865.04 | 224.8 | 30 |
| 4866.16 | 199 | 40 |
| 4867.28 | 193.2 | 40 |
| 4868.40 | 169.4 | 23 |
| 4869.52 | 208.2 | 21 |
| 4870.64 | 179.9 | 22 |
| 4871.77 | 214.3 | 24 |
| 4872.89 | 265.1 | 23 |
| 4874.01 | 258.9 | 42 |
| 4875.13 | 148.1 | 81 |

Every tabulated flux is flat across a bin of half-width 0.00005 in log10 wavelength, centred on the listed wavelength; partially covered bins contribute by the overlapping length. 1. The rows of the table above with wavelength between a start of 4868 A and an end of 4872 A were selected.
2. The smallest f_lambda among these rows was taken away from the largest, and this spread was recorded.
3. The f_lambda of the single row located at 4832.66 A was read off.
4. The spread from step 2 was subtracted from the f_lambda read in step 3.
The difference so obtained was 176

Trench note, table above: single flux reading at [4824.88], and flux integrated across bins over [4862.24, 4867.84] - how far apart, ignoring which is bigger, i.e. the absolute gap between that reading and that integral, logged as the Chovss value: 1000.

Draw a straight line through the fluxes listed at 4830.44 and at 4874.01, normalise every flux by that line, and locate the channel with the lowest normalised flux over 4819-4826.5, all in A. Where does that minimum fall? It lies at 4822.66 A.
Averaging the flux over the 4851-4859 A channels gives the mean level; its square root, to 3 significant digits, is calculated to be 14.5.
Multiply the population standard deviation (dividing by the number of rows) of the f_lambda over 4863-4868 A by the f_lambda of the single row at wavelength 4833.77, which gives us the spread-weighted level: 2746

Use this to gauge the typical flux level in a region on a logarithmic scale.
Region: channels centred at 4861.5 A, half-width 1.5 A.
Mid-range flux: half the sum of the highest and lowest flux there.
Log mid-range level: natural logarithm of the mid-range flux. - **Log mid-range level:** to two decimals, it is 5.46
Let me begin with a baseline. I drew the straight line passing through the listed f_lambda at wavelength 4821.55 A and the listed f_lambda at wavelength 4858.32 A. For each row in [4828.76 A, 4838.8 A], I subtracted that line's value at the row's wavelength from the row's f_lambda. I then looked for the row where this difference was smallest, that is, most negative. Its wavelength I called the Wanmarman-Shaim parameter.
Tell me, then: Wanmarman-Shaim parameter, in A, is 4833.77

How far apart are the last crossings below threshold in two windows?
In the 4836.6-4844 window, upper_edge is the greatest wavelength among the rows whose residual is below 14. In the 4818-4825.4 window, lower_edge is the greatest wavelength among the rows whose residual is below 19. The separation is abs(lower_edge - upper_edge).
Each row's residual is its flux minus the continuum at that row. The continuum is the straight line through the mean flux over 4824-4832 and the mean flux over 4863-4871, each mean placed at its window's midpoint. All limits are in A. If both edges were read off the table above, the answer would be 18.9 A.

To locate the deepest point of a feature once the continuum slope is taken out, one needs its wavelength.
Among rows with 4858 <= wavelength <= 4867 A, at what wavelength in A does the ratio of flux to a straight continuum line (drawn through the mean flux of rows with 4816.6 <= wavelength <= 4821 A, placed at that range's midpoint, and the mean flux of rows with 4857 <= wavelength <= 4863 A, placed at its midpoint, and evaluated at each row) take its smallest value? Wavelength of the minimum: 4858.32 A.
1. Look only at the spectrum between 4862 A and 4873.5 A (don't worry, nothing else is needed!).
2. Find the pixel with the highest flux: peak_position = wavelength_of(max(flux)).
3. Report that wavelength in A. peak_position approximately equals 4872.89 A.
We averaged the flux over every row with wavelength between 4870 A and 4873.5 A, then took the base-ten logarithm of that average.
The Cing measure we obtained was 2.34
